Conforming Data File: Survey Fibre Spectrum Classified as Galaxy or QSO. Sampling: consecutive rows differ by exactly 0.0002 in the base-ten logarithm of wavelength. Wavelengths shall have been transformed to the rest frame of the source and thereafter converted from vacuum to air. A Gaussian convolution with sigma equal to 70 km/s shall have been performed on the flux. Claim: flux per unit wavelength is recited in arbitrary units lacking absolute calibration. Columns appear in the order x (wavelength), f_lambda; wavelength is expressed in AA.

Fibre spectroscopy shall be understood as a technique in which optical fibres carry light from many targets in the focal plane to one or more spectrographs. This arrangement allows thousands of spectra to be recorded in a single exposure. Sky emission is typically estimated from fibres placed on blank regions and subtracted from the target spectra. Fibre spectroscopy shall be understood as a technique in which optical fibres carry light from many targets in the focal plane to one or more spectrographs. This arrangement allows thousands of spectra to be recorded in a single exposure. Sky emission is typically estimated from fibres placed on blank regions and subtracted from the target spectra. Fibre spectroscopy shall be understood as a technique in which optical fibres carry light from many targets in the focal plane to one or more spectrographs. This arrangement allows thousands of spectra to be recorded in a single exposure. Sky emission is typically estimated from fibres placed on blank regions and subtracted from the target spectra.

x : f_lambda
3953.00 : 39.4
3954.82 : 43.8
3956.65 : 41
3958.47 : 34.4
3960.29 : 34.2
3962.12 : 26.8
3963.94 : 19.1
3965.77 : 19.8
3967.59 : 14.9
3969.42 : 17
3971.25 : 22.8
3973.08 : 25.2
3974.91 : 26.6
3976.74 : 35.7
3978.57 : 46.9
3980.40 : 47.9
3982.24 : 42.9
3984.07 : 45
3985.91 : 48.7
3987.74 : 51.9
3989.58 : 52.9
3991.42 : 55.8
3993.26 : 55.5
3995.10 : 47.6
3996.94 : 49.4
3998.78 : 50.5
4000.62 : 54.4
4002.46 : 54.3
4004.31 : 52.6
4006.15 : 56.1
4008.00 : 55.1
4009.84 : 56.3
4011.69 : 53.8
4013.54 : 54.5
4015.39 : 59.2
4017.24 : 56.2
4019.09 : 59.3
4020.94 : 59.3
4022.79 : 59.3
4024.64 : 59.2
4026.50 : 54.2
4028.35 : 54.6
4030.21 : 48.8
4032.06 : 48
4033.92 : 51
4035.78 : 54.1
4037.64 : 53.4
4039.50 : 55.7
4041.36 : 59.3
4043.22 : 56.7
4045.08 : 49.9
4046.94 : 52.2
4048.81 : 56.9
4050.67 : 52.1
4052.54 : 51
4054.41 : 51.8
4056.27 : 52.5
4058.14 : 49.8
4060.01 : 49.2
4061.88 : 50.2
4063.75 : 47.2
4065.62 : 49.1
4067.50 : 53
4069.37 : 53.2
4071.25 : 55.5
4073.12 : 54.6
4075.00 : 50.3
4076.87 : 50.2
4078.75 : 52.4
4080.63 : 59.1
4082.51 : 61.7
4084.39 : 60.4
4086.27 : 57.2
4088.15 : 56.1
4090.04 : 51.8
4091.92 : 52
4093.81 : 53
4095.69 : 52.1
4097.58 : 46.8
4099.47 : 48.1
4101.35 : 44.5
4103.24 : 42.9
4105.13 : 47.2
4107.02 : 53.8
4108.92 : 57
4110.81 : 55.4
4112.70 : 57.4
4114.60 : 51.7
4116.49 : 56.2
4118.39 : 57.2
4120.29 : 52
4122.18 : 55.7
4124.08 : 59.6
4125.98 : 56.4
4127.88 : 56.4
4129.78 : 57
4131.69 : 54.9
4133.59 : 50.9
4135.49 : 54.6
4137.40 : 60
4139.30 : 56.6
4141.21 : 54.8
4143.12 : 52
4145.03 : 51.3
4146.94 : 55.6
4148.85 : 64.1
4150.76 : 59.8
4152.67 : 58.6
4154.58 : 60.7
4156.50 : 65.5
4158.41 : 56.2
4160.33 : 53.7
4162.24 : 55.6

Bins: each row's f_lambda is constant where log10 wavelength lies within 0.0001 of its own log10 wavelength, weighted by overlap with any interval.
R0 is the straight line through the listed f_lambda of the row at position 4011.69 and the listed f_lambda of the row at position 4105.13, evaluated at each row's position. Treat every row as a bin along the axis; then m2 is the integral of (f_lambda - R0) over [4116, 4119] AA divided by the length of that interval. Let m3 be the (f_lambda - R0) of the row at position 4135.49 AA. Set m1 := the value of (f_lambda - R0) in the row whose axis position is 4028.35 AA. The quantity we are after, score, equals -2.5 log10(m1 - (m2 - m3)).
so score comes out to -0.1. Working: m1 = 2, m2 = 10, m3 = 10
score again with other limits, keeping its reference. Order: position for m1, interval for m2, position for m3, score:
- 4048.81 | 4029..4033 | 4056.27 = -2.6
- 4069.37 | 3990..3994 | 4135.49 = -2.8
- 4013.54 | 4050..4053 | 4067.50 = -1.3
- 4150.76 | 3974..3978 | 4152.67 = -4.3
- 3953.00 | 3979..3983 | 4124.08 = -1.8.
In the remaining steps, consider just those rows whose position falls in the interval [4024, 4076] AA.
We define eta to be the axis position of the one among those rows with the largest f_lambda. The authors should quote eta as 4041.36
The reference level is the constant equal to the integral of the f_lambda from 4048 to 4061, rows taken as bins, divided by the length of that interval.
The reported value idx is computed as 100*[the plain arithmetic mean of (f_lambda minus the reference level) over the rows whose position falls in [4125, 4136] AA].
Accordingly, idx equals 318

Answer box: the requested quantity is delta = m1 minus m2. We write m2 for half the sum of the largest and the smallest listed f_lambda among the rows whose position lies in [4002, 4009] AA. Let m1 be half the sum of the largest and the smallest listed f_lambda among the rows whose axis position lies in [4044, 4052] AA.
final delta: -1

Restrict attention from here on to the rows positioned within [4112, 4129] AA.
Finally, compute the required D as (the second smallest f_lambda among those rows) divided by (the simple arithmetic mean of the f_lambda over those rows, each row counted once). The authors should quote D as 0.93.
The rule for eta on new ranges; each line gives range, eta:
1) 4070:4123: 4082.51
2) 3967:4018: 4015.39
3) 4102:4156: 4148.85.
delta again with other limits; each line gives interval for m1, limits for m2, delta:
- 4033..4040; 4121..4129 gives -4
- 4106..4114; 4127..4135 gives 2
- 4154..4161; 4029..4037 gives 9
